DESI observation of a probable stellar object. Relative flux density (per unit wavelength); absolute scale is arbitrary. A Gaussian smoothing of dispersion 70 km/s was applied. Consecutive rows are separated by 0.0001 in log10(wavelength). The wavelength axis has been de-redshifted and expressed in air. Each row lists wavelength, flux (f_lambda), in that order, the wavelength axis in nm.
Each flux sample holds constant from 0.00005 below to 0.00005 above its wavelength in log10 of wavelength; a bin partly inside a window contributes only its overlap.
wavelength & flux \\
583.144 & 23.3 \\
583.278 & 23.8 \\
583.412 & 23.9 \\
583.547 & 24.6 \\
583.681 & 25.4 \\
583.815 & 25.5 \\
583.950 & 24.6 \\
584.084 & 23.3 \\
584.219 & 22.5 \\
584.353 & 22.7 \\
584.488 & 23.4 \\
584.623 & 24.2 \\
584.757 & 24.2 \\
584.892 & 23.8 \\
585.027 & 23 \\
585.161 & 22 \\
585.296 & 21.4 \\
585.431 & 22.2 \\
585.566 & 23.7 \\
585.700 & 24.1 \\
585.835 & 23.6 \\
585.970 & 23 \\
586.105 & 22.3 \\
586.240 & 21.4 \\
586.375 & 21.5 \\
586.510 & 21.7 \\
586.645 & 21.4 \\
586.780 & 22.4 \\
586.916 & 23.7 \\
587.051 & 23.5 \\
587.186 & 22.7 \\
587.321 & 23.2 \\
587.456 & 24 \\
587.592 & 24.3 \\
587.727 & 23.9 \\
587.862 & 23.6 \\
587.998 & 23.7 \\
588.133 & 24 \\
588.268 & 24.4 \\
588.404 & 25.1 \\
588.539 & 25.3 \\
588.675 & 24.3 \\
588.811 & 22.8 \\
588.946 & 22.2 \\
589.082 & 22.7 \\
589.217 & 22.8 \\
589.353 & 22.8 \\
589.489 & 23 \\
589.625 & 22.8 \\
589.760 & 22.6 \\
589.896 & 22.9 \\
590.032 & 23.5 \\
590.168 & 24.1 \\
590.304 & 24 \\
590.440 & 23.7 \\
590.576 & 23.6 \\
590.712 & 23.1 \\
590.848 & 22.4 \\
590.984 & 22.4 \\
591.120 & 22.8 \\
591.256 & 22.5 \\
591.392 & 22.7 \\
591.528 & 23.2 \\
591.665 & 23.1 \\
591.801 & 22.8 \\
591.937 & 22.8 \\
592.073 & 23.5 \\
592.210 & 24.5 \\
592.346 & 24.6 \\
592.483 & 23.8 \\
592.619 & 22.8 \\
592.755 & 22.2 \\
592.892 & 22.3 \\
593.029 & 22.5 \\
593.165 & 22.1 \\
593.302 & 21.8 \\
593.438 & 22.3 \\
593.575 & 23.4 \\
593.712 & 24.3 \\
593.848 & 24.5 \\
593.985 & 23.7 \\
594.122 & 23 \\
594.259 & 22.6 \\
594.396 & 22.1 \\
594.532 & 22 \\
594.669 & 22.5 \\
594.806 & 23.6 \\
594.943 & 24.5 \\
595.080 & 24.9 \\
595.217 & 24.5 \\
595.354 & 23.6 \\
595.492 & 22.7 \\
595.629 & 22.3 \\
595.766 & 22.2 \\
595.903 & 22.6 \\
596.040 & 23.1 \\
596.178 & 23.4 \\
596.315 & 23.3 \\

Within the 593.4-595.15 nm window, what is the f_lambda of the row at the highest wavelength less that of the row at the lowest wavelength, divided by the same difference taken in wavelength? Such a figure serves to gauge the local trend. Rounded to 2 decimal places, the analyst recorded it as 1.58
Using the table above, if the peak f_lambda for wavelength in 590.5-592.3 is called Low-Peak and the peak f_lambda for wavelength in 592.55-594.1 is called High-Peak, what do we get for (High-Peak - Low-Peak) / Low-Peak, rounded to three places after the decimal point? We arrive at 0.000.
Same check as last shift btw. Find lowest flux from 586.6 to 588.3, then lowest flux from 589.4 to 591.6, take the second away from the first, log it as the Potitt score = -1.0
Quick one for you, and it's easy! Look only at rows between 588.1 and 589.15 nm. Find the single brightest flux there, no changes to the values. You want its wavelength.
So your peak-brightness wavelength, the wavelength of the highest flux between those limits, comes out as 588.539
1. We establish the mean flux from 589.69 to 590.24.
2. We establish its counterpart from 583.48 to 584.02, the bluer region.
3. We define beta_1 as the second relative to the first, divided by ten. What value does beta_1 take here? 0.108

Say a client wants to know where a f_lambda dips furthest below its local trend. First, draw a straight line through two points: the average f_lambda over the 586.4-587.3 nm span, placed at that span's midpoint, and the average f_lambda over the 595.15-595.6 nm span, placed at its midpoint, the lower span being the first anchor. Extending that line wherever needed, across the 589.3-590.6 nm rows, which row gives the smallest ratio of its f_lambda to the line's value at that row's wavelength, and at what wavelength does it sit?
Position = 589.760 nm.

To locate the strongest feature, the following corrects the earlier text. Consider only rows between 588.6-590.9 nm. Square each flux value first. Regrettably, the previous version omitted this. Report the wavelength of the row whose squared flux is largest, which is 588.675 nm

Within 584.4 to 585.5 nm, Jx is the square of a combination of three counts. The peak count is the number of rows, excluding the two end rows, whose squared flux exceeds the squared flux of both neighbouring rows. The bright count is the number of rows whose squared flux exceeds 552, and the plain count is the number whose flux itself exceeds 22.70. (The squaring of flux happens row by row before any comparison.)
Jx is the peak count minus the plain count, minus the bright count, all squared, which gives 64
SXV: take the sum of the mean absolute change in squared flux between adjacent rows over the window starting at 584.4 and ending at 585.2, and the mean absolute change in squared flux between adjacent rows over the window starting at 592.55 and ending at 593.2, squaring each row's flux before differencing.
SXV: 43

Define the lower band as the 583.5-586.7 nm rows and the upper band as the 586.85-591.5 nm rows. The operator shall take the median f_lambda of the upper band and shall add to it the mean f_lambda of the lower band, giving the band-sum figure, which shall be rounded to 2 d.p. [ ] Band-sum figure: 46.50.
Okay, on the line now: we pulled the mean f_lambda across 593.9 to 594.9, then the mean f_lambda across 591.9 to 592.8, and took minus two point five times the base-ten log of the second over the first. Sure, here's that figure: -0.03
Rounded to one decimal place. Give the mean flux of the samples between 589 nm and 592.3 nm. 23.1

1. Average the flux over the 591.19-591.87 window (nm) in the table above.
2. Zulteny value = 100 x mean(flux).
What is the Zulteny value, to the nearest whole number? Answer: 2286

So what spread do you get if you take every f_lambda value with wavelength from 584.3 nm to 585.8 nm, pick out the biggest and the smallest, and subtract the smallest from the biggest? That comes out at 2.8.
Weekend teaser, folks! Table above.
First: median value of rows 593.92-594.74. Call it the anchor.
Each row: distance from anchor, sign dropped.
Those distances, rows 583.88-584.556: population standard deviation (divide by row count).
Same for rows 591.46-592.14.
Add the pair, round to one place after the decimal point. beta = 1.0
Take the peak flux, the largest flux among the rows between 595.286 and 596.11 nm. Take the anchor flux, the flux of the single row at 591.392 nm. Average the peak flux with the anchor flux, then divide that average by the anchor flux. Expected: 1.02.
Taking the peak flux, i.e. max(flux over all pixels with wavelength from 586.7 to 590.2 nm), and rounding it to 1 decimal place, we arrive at 25.3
